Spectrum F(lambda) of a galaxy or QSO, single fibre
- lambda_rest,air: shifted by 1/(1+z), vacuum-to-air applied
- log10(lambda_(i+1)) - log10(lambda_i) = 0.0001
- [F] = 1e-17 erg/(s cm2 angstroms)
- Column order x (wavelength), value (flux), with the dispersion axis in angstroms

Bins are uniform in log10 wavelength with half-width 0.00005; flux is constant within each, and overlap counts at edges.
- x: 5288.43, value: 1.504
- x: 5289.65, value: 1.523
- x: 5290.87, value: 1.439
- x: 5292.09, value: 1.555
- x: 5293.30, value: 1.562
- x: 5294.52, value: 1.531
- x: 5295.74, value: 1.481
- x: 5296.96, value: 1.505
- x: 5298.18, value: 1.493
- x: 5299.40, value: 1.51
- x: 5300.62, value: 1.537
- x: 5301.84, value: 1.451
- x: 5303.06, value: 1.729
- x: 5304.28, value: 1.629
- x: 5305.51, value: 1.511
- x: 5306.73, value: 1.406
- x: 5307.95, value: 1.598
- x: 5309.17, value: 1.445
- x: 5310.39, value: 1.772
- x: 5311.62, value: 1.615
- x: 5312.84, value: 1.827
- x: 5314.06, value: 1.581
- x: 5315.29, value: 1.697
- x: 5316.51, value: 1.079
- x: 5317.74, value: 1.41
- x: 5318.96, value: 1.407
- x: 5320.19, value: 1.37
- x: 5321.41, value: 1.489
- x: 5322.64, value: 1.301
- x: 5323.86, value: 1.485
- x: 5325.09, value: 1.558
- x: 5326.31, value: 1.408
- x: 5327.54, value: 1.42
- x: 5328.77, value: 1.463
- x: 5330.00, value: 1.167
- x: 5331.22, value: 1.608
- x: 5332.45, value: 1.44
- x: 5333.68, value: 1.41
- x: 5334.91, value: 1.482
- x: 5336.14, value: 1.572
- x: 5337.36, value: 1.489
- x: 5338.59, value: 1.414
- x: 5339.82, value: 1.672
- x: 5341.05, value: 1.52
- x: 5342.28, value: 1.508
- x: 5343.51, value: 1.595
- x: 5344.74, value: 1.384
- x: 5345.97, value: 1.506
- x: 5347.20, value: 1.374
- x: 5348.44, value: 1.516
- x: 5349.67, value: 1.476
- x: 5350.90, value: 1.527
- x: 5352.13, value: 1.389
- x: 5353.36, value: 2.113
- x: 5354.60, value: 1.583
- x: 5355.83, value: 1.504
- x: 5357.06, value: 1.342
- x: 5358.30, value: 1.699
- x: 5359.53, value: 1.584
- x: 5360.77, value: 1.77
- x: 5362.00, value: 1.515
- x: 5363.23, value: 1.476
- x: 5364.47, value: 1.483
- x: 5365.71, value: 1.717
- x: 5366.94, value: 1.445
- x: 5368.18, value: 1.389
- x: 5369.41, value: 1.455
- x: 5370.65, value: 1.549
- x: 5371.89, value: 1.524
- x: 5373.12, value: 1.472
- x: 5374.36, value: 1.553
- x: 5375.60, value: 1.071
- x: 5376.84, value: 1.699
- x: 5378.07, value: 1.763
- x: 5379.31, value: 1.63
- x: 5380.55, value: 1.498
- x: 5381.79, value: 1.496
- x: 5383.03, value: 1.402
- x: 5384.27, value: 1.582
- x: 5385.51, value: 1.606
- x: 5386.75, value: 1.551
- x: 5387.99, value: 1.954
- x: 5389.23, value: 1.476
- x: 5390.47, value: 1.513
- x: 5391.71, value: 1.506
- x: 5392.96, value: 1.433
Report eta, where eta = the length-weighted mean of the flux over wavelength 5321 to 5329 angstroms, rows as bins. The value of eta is 1.44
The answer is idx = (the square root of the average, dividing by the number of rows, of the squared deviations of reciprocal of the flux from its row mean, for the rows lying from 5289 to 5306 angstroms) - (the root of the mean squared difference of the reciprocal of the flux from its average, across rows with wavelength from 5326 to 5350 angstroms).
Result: -0.024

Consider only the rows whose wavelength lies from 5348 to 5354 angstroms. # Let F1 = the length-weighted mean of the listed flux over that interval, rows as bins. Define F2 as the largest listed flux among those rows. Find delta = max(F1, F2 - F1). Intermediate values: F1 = 1.61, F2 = 2.113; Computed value 1.61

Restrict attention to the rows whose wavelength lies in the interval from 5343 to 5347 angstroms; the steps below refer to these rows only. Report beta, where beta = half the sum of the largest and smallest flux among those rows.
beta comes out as 1.49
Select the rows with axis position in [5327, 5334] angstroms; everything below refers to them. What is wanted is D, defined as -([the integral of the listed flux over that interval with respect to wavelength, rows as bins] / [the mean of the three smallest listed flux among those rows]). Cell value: -7.4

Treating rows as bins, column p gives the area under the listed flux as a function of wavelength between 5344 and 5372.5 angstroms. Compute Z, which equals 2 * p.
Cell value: 87.5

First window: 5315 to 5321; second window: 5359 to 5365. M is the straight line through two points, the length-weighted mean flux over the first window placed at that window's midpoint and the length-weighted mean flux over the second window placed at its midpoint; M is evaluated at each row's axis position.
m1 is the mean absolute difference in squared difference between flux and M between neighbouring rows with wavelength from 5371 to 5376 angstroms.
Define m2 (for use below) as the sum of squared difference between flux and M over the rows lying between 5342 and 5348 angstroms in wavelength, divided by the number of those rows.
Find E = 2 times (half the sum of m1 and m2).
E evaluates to 0.12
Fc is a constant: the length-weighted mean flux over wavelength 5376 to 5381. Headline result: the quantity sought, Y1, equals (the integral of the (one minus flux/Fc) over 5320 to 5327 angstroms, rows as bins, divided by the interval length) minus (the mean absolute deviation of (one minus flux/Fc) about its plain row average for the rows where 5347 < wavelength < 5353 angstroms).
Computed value 0.08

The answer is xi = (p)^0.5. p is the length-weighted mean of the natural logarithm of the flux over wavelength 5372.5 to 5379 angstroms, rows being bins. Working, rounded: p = 0.40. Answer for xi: 0.64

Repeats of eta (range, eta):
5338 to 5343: 1.53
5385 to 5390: 1.64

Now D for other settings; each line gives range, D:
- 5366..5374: -8.3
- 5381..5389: -8.6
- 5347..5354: -7.8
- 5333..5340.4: -7.8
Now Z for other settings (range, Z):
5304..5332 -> 83.3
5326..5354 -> 83.9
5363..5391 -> 86.0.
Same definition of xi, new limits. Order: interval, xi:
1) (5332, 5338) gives 0.63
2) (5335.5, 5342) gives 0.65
